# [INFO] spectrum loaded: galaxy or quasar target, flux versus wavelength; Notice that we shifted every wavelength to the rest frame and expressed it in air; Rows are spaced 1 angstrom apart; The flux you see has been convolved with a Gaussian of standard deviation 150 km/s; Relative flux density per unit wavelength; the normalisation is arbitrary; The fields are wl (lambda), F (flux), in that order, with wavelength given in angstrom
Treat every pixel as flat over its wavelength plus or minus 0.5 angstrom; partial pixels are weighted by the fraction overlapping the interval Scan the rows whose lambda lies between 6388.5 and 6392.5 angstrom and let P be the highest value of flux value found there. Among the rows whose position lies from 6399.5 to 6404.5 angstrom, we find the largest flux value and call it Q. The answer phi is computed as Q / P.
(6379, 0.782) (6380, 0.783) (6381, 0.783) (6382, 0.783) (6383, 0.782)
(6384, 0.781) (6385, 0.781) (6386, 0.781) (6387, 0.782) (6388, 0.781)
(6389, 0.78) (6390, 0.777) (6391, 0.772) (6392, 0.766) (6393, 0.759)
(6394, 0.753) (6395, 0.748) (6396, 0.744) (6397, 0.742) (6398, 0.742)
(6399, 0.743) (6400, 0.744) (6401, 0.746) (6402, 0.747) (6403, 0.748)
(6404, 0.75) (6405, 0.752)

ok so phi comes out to 0.96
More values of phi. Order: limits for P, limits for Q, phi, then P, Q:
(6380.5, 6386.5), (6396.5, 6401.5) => 0.95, 0.783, 0.746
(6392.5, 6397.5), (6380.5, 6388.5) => 1.03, 0.759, 0.783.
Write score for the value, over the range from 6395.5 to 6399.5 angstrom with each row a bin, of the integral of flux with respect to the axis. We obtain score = 2.97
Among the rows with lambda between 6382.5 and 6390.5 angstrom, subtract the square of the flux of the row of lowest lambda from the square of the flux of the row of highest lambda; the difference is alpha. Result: -0.008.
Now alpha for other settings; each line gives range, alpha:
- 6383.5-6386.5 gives 0.000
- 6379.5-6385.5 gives -0.003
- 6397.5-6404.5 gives 0.012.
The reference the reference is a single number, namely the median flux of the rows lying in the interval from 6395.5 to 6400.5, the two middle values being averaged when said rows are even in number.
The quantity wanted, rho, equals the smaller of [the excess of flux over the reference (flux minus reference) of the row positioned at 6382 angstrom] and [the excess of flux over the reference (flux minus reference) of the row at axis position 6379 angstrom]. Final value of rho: 0.04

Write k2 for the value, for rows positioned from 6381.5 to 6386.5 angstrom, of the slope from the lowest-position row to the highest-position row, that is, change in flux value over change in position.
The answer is -0.0005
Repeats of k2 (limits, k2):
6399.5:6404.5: 0.0015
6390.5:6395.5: -0.0060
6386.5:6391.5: -0.0025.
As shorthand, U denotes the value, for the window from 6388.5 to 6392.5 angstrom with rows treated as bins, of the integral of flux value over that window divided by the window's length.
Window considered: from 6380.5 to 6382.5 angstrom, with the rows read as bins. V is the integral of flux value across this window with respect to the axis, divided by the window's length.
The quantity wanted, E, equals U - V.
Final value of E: -0.01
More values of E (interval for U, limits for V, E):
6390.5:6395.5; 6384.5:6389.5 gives -0.02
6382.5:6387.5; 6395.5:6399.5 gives 0.04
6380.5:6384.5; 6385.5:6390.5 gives 0.00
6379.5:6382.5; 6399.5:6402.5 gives 0.04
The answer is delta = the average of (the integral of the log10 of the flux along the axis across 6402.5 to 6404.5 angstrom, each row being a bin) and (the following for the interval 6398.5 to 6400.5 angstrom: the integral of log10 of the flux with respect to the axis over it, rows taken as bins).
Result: -0.254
